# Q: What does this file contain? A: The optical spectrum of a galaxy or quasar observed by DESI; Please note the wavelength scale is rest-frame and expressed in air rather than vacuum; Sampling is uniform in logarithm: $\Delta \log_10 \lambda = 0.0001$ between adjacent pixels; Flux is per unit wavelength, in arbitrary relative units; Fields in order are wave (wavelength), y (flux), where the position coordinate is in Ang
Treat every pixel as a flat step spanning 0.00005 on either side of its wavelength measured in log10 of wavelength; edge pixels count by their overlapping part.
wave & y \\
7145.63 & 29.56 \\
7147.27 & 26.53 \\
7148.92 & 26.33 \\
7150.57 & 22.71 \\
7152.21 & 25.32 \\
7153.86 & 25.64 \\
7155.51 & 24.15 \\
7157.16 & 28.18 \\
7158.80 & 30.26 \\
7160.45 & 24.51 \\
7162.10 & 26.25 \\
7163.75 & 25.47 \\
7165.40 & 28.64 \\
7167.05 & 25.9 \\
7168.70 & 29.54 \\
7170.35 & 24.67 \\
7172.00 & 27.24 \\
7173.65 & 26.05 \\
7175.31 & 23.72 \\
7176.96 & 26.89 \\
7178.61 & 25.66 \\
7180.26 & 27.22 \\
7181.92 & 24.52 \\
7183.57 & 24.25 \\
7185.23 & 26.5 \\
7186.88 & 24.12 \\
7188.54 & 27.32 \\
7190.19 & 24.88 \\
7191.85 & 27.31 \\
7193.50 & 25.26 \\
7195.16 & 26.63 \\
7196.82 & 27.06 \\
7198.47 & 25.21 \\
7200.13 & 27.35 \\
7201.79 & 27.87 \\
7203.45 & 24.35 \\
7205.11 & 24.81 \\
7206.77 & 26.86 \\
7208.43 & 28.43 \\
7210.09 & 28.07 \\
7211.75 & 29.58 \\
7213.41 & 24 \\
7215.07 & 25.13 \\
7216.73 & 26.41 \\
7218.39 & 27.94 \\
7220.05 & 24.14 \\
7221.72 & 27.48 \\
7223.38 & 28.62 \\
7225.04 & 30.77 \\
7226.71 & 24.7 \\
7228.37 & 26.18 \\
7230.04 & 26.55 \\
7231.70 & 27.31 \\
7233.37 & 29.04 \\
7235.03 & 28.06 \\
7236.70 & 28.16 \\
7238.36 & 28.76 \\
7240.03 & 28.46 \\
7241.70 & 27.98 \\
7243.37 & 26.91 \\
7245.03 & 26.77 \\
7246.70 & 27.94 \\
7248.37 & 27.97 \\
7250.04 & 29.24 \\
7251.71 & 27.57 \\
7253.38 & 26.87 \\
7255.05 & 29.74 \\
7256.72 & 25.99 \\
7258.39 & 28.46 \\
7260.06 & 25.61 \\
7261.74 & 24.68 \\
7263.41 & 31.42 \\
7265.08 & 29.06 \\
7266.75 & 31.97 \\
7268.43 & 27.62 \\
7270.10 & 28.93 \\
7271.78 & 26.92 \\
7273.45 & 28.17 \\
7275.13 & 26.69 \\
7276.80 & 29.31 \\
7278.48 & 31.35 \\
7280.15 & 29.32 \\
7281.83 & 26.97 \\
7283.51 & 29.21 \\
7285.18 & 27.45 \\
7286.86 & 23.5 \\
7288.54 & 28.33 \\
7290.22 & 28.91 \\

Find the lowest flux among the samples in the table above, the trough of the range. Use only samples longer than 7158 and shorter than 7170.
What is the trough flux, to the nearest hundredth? 24.51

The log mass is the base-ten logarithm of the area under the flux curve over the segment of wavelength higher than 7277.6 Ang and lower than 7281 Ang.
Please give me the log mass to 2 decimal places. 2.01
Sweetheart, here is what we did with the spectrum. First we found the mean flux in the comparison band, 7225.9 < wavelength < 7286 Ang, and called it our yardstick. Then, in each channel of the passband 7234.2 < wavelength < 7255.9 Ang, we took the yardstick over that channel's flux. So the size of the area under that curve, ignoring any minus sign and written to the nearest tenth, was 21.7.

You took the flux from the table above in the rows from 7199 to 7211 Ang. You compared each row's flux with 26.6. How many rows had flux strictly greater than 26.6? 5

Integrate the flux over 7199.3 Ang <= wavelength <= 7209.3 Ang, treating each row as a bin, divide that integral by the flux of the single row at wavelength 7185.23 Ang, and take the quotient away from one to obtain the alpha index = -9.0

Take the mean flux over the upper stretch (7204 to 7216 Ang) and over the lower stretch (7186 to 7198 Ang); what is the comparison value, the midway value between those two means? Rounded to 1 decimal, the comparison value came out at 26.4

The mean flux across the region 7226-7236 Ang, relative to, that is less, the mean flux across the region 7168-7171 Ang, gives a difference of -0.1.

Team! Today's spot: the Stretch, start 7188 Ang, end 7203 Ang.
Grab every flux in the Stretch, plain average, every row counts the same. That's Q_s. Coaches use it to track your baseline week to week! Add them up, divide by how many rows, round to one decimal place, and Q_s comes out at 26.5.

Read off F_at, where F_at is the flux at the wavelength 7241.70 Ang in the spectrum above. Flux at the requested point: 27.98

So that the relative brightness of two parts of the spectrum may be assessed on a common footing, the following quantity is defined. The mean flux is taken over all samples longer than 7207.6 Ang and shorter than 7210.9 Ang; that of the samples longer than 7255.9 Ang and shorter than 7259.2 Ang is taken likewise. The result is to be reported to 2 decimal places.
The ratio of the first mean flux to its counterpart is 1.04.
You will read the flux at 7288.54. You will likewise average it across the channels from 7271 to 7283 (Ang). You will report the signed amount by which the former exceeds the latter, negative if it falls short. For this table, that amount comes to -0.1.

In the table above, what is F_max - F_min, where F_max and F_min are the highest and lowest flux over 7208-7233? 6.8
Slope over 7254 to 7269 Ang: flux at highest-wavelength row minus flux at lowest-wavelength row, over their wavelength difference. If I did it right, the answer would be -0.16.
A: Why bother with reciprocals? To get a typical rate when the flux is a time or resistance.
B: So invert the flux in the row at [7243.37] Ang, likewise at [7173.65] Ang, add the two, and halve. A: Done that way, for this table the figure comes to 0.038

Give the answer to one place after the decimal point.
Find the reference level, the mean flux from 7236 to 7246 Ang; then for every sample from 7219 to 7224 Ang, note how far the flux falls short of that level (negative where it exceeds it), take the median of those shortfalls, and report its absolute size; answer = 0.4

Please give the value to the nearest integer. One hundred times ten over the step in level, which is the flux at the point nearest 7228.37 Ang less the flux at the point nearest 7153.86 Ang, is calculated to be 1852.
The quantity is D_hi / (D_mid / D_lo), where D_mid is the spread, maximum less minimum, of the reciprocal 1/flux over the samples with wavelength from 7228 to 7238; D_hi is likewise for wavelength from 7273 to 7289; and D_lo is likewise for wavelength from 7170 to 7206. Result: 0.018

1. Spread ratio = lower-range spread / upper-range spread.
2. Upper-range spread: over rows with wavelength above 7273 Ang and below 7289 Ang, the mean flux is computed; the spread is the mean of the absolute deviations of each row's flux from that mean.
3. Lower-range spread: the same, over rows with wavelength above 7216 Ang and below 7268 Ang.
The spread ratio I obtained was 0.93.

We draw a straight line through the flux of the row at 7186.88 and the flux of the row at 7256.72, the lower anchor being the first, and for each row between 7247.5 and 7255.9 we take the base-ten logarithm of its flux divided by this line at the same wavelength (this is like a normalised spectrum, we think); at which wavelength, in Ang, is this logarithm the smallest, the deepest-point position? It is 7253.38 Ang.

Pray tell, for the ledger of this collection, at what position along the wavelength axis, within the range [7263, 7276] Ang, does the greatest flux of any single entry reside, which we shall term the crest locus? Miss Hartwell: 7266.75 Ang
